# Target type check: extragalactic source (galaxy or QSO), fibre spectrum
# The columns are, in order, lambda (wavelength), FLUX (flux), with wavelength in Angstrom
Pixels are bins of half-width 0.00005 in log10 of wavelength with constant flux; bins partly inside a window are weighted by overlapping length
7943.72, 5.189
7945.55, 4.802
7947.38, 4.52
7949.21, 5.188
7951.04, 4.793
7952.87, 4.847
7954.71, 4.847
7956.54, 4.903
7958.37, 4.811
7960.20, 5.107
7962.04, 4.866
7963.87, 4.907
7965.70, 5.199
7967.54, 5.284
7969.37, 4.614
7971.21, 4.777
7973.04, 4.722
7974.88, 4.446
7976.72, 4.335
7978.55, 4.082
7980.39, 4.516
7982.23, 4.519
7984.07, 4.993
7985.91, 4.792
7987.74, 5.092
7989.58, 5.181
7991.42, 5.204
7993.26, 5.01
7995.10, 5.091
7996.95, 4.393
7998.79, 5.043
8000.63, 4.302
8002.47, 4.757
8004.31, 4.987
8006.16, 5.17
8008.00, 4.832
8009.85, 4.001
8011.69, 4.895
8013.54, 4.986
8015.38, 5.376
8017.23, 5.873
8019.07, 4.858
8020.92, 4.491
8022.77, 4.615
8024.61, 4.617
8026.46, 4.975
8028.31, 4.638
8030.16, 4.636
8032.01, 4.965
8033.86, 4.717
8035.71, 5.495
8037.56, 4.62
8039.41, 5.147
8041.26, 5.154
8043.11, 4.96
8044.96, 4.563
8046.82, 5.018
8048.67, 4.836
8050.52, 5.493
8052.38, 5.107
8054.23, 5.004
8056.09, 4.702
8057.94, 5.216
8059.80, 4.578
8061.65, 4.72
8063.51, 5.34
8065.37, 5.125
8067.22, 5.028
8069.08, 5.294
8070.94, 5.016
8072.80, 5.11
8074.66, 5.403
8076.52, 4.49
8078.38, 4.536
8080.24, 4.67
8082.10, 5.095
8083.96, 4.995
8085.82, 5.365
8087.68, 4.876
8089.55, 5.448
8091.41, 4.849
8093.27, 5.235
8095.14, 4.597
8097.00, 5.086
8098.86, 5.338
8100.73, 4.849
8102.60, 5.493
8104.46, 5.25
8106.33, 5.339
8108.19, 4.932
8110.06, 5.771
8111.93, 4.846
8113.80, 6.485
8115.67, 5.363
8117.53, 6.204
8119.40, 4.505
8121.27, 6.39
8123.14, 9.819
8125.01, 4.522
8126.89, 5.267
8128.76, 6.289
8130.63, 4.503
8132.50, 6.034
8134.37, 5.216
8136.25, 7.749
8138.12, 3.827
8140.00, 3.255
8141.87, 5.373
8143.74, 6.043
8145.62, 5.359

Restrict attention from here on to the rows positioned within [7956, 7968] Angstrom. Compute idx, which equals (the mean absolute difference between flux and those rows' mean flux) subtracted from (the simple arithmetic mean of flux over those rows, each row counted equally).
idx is 4.9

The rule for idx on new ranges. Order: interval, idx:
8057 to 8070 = 4.8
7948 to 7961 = 4.8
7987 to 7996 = 5.1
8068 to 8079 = 4.7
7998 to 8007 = 4.6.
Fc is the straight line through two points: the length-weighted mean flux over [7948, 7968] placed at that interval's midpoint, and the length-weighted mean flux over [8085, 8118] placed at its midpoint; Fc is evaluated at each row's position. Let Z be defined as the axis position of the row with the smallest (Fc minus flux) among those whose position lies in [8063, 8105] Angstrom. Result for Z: 8102.60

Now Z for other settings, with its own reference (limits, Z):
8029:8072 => 8035.71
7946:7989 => 7967.54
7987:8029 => 8017.23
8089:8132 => 8123.14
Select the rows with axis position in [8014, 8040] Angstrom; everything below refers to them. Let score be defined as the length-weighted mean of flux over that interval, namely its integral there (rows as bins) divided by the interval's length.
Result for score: 4.93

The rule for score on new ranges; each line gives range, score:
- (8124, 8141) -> 5.20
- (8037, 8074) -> 5.01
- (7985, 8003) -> 4.89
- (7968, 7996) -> 4.77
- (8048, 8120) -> 5.12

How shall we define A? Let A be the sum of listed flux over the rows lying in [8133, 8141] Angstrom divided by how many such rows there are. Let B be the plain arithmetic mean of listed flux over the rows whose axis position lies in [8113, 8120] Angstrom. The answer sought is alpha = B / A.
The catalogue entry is 1.13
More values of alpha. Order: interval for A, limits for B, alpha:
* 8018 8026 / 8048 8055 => 1.10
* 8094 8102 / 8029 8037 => 1.00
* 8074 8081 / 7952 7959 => 1.02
